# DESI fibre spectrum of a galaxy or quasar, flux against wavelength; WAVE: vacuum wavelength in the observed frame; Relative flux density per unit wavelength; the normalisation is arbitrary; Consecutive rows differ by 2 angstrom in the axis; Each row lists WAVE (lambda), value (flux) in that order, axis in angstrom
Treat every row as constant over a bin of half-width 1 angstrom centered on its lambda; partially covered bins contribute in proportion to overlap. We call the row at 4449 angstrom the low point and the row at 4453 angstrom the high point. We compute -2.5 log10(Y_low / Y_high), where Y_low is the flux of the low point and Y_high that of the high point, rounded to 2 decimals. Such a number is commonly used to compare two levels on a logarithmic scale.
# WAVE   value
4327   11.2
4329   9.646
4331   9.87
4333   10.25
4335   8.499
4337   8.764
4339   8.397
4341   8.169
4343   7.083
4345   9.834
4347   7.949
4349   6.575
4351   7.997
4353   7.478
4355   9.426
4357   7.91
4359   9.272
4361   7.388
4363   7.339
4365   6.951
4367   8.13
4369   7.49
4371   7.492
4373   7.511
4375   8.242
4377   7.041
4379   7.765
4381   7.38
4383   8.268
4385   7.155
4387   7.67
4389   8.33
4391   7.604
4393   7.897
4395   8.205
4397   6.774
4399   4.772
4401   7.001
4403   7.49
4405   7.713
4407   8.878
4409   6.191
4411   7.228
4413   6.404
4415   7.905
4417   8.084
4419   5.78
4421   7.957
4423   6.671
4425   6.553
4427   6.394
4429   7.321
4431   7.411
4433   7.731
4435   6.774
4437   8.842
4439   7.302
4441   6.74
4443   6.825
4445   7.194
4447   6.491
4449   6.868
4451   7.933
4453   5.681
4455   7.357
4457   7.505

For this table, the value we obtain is -0.21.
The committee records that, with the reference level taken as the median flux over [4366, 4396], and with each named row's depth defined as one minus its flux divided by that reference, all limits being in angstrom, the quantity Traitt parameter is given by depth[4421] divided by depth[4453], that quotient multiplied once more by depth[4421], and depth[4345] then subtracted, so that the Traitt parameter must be 0.29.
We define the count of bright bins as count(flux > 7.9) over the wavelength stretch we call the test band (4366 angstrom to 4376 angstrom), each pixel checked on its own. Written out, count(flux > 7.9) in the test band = 2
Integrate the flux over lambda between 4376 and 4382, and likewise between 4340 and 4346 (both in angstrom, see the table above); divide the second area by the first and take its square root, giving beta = 1.06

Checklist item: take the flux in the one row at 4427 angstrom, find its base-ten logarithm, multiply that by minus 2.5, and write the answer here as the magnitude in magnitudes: -2.01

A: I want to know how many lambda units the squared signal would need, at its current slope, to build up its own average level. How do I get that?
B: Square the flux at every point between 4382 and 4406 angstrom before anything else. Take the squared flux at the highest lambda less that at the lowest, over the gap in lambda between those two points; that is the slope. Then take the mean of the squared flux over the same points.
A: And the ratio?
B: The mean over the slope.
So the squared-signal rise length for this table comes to -138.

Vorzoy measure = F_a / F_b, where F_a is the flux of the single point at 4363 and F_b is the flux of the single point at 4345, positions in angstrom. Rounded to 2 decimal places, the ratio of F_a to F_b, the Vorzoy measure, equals 0.75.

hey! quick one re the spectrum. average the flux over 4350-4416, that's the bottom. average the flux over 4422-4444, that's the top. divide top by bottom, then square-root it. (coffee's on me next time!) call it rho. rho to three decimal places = 0.970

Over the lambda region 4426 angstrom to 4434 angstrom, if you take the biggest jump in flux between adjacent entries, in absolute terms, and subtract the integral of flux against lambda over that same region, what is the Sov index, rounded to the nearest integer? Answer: -57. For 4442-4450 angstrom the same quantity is -54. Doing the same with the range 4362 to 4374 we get -89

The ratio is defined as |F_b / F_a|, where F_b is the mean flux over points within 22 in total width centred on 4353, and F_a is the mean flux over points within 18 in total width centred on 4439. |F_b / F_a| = 1.11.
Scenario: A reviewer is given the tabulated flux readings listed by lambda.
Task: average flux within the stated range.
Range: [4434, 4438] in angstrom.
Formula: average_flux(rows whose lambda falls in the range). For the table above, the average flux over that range 7.8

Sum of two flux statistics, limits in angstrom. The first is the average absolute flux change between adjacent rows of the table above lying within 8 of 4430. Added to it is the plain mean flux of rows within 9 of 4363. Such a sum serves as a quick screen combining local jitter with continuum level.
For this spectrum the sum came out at 8.60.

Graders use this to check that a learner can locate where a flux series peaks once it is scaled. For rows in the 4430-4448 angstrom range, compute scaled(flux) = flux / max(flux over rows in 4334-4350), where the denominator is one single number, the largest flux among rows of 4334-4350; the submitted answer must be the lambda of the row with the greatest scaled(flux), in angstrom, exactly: 4437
